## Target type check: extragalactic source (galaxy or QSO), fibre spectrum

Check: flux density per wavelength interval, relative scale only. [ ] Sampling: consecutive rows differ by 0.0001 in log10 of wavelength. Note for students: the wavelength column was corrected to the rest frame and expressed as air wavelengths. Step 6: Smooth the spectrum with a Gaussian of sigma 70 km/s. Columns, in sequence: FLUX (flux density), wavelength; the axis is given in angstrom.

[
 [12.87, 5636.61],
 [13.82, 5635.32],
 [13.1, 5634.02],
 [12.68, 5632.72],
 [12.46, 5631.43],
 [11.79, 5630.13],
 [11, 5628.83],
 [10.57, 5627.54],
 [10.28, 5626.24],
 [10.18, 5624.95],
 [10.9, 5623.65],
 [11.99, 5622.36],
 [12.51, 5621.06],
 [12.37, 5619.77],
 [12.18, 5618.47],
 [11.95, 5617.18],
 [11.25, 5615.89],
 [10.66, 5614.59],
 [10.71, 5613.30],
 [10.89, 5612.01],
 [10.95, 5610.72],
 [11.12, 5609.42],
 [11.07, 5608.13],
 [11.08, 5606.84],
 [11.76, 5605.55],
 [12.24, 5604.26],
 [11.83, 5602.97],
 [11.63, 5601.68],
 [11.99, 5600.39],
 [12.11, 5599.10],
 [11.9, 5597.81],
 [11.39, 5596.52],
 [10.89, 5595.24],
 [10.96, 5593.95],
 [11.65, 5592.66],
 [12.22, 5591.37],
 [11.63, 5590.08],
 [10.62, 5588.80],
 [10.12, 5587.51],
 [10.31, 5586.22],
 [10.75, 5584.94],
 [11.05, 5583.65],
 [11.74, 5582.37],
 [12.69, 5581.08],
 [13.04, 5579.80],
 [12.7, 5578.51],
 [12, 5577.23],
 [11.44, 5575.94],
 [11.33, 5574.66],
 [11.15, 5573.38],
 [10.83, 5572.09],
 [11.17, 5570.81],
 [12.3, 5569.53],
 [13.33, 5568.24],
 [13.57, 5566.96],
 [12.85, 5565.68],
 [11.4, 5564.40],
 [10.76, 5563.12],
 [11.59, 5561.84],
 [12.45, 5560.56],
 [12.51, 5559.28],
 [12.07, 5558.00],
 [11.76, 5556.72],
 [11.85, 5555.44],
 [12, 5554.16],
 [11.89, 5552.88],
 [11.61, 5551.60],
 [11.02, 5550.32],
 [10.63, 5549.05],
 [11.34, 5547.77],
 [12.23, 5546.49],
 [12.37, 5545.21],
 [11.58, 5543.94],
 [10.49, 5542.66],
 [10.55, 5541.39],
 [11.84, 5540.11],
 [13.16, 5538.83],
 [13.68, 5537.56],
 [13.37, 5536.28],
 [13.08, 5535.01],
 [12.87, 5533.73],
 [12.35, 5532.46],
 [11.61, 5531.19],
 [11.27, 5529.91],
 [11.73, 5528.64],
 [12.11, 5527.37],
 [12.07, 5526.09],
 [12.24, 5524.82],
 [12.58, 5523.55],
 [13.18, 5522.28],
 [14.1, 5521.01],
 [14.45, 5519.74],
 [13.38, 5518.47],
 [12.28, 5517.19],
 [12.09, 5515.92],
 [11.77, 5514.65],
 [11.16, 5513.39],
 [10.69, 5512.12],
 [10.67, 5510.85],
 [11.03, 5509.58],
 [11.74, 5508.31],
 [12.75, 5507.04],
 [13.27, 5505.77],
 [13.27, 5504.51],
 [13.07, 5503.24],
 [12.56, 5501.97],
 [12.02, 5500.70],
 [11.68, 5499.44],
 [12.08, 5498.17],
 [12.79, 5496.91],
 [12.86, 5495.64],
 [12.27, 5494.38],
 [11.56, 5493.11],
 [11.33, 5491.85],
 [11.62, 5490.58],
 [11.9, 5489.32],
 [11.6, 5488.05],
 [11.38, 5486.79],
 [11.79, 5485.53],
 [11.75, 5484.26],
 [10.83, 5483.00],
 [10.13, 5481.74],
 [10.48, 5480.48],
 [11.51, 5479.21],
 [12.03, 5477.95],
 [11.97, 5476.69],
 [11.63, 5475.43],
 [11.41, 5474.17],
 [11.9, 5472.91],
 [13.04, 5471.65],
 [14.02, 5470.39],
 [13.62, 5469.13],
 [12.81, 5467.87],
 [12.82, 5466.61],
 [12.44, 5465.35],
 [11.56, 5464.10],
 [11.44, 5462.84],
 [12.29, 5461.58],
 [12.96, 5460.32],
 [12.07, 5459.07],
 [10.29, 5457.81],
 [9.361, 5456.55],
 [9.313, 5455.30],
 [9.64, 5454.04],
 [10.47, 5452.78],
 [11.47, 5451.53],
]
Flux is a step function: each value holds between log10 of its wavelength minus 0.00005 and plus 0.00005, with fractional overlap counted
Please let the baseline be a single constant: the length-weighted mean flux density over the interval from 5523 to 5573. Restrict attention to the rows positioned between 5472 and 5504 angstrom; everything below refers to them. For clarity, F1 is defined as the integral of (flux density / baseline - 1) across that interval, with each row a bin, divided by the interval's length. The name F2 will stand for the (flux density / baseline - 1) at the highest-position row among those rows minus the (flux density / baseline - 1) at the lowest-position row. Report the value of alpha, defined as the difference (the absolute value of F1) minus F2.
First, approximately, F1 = -0.018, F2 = 0.10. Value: -0.08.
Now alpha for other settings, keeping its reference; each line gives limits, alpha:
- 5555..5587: 0.14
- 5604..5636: -0.10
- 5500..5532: 0.06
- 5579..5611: 0.22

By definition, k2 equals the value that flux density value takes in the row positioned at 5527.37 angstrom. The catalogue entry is 12.11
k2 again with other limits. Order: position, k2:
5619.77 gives 12.37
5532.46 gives 12.35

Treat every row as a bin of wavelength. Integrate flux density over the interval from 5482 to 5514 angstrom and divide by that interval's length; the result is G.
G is 11.9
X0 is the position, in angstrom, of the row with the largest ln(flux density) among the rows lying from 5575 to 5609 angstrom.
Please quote 5579.80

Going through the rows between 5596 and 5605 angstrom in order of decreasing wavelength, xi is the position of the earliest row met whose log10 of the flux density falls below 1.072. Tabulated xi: 5601.68 angstrom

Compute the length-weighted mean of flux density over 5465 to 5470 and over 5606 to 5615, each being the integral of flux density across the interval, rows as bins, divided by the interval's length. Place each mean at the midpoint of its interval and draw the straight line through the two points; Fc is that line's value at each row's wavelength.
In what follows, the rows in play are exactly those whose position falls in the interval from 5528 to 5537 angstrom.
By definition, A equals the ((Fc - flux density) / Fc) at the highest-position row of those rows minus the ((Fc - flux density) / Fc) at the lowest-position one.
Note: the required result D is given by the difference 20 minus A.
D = 20.1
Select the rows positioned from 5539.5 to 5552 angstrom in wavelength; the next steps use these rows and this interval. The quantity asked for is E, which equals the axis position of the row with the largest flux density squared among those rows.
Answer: 5545.21 angstrom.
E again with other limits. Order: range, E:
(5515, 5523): 5519.74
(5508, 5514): 5508.31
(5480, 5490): 5489.32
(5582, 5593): 5591.37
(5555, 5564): 5559.28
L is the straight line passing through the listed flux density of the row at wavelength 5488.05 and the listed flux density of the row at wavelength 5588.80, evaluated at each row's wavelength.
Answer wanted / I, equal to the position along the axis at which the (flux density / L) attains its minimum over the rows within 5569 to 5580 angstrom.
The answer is 5572.09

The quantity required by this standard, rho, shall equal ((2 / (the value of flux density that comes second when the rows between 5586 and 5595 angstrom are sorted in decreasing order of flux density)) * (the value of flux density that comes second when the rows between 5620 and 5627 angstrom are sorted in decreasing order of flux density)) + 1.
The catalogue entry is 3.06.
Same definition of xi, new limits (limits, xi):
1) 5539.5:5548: 5547.77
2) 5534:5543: 5542.66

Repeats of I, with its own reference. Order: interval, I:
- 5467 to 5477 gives 5474.17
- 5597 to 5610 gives 5606.84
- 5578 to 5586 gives 5584.94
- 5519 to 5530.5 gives 5529.91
